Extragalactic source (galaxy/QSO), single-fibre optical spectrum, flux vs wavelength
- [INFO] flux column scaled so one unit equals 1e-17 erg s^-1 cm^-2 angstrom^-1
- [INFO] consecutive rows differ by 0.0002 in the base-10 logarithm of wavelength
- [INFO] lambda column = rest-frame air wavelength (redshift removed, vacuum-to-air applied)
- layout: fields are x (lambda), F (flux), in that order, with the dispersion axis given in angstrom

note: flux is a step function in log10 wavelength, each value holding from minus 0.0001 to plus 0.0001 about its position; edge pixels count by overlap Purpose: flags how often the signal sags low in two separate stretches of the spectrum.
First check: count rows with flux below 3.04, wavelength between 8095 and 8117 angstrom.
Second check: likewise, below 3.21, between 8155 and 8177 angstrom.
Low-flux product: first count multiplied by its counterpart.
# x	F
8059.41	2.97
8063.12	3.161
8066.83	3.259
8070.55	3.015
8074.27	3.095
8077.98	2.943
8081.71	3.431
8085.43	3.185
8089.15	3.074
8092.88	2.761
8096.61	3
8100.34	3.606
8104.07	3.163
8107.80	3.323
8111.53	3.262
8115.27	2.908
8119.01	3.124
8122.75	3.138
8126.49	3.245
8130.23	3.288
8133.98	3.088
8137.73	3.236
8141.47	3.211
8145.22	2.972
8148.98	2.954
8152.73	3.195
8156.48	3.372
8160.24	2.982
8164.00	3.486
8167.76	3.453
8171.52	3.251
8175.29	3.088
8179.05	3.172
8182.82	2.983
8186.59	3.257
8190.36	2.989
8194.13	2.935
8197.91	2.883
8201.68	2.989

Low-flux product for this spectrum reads 4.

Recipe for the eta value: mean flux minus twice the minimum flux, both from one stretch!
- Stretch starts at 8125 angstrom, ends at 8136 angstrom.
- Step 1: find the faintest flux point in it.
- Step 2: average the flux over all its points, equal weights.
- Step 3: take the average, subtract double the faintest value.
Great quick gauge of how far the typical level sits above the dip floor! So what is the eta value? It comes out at -2.97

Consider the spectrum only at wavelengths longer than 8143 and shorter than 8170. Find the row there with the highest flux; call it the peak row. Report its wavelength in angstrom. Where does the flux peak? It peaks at 8164.00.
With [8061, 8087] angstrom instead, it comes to 8081.71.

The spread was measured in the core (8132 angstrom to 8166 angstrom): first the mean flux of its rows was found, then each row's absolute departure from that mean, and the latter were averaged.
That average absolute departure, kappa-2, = 0.15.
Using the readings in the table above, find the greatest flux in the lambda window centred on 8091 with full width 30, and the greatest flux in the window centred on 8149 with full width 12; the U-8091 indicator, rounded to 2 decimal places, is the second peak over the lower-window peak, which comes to 0.89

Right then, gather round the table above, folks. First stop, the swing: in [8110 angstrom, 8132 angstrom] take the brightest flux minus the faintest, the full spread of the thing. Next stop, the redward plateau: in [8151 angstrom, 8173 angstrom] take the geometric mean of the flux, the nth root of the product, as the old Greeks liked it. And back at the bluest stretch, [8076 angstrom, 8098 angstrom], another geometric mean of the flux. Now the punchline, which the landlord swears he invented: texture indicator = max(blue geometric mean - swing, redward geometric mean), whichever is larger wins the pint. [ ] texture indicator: 3.285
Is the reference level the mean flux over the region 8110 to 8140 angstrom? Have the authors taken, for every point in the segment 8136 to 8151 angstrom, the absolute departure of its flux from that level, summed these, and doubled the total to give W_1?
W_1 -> 1.0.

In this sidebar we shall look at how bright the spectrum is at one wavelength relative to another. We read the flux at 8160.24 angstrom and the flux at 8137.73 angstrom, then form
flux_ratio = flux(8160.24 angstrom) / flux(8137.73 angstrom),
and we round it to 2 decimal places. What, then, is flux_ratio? 0.92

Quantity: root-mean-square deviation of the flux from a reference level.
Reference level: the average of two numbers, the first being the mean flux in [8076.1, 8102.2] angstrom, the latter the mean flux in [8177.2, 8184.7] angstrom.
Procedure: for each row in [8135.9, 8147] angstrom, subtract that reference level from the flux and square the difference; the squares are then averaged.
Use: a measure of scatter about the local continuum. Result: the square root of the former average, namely 0.12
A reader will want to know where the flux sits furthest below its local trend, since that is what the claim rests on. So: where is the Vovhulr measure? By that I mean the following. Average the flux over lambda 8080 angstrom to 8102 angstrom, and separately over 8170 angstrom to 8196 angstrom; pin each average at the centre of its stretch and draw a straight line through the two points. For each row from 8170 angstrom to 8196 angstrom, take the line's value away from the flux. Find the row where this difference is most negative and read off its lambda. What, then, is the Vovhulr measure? 8194.13 angstrom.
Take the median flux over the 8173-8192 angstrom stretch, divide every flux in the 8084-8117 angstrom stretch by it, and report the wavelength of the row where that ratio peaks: 8100.34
